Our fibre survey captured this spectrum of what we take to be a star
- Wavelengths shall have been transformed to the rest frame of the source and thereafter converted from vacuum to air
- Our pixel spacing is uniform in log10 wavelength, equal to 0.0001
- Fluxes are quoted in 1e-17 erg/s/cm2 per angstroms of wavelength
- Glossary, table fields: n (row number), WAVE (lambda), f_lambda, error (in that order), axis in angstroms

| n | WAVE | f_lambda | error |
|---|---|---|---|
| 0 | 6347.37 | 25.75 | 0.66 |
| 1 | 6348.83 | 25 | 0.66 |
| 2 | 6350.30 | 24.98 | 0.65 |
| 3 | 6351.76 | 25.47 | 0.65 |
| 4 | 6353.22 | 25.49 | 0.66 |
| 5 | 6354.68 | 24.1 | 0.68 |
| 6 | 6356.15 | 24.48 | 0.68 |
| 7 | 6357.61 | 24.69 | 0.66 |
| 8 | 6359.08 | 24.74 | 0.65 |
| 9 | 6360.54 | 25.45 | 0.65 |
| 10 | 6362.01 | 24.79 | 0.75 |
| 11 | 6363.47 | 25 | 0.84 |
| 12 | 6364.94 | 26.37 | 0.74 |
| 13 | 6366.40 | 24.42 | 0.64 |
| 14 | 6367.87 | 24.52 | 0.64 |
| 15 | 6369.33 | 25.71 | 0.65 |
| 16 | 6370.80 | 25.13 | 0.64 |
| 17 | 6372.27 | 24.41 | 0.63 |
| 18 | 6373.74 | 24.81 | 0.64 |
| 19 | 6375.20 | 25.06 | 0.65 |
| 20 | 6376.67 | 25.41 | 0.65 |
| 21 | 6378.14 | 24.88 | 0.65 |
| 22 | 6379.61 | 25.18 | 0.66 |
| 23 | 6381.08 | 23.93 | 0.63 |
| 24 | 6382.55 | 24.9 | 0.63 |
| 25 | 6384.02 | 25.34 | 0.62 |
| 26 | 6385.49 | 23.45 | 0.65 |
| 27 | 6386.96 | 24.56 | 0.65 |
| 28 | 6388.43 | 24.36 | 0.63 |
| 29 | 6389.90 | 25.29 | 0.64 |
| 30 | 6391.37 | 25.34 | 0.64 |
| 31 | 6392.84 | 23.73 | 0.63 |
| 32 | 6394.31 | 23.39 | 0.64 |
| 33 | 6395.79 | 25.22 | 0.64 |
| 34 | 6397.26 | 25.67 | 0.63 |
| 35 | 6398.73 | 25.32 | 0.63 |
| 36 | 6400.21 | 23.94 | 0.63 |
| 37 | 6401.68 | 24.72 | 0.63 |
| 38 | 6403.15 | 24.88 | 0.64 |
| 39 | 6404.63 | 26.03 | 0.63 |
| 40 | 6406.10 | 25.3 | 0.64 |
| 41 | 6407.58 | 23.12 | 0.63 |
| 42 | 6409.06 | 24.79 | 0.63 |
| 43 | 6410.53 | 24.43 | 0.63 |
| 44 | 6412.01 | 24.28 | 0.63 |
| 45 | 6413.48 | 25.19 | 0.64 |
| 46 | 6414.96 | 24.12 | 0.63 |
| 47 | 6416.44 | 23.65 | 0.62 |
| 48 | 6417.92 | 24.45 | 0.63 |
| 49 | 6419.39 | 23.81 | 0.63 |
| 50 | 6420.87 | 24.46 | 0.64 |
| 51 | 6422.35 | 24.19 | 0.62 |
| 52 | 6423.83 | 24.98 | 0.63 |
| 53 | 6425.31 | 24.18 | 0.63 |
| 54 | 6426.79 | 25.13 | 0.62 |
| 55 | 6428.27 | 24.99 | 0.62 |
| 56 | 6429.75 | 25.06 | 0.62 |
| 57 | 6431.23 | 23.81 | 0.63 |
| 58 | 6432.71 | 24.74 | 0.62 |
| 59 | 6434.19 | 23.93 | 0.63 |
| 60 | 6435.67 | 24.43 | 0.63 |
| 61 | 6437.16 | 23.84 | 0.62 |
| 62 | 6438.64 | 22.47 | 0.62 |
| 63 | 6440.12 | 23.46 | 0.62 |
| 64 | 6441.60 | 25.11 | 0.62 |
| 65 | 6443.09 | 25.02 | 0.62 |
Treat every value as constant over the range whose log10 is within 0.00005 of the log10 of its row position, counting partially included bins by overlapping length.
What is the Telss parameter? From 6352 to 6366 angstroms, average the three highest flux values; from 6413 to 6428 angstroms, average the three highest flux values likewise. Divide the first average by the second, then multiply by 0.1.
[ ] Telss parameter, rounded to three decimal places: 0.103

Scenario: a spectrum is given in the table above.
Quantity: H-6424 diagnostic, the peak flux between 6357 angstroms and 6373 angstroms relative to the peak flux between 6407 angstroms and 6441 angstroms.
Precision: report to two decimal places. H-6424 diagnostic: 1.05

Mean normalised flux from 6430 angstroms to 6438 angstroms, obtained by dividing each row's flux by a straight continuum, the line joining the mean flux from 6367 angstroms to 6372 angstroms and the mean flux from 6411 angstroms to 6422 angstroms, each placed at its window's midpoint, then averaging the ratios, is 1.01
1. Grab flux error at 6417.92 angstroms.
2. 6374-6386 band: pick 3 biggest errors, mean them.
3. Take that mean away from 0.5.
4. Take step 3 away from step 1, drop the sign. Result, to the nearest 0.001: 0.783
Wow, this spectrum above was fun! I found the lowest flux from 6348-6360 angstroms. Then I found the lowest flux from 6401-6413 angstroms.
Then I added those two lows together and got 47.2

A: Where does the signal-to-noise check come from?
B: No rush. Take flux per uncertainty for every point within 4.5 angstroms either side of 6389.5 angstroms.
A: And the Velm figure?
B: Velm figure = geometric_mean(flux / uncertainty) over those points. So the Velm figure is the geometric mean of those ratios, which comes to 38.2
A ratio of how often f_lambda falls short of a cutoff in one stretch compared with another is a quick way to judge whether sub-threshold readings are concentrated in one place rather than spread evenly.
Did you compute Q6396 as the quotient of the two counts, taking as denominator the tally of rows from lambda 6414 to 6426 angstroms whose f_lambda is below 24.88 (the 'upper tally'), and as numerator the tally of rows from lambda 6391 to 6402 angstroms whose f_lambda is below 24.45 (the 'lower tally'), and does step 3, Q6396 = 0.43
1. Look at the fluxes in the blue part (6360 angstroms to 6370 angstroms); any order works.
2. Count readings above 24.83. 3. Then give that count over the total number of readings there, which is 0.57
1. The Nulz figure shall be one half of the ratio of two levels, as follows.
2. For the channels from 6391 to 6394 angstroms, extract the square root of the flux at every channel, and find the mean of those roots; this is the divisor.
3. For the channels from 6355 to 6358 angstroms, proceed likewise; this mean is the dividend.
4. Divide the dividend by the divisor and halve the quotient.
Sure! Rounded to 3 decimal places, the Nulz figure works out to 0.501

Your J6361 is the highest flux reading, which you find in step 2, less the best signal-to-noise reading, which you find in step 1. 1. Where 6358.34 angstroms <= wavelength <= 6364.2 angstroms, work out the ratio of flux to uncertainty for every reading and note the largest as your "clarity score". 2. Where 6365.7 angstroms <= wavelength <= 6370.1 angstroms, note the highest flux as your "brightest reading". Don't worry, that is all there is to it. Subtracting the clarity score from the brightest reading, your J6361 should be -13.4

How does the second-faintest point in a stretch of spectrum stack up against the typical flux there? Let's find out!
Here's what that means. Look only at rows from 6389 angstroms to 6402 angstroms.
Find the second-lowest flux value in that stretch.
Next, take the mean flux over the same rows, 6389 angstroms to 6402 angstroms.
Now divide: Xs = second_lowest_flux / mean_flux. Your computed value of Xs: 0.959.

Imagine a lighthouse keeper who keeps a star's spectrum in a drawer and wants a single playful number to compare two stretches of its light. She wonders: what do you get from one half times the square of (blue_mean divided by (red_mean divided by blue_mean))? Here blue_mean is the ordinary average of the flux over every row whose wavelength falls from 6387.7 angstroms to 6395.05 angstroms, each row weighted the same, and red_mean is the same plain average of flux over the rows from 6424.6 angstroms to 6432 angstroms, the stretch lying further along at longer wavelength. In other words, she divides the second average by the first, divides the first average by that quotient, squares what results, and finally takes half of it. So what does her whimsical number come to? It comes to 293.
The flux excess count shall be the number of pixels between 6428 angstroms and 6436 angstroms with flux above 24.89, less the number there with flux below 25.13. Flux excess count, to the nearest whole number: -4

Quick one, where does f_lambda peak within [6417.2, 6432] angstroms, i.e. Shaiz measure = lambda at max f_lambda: 6426.79 angstroms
